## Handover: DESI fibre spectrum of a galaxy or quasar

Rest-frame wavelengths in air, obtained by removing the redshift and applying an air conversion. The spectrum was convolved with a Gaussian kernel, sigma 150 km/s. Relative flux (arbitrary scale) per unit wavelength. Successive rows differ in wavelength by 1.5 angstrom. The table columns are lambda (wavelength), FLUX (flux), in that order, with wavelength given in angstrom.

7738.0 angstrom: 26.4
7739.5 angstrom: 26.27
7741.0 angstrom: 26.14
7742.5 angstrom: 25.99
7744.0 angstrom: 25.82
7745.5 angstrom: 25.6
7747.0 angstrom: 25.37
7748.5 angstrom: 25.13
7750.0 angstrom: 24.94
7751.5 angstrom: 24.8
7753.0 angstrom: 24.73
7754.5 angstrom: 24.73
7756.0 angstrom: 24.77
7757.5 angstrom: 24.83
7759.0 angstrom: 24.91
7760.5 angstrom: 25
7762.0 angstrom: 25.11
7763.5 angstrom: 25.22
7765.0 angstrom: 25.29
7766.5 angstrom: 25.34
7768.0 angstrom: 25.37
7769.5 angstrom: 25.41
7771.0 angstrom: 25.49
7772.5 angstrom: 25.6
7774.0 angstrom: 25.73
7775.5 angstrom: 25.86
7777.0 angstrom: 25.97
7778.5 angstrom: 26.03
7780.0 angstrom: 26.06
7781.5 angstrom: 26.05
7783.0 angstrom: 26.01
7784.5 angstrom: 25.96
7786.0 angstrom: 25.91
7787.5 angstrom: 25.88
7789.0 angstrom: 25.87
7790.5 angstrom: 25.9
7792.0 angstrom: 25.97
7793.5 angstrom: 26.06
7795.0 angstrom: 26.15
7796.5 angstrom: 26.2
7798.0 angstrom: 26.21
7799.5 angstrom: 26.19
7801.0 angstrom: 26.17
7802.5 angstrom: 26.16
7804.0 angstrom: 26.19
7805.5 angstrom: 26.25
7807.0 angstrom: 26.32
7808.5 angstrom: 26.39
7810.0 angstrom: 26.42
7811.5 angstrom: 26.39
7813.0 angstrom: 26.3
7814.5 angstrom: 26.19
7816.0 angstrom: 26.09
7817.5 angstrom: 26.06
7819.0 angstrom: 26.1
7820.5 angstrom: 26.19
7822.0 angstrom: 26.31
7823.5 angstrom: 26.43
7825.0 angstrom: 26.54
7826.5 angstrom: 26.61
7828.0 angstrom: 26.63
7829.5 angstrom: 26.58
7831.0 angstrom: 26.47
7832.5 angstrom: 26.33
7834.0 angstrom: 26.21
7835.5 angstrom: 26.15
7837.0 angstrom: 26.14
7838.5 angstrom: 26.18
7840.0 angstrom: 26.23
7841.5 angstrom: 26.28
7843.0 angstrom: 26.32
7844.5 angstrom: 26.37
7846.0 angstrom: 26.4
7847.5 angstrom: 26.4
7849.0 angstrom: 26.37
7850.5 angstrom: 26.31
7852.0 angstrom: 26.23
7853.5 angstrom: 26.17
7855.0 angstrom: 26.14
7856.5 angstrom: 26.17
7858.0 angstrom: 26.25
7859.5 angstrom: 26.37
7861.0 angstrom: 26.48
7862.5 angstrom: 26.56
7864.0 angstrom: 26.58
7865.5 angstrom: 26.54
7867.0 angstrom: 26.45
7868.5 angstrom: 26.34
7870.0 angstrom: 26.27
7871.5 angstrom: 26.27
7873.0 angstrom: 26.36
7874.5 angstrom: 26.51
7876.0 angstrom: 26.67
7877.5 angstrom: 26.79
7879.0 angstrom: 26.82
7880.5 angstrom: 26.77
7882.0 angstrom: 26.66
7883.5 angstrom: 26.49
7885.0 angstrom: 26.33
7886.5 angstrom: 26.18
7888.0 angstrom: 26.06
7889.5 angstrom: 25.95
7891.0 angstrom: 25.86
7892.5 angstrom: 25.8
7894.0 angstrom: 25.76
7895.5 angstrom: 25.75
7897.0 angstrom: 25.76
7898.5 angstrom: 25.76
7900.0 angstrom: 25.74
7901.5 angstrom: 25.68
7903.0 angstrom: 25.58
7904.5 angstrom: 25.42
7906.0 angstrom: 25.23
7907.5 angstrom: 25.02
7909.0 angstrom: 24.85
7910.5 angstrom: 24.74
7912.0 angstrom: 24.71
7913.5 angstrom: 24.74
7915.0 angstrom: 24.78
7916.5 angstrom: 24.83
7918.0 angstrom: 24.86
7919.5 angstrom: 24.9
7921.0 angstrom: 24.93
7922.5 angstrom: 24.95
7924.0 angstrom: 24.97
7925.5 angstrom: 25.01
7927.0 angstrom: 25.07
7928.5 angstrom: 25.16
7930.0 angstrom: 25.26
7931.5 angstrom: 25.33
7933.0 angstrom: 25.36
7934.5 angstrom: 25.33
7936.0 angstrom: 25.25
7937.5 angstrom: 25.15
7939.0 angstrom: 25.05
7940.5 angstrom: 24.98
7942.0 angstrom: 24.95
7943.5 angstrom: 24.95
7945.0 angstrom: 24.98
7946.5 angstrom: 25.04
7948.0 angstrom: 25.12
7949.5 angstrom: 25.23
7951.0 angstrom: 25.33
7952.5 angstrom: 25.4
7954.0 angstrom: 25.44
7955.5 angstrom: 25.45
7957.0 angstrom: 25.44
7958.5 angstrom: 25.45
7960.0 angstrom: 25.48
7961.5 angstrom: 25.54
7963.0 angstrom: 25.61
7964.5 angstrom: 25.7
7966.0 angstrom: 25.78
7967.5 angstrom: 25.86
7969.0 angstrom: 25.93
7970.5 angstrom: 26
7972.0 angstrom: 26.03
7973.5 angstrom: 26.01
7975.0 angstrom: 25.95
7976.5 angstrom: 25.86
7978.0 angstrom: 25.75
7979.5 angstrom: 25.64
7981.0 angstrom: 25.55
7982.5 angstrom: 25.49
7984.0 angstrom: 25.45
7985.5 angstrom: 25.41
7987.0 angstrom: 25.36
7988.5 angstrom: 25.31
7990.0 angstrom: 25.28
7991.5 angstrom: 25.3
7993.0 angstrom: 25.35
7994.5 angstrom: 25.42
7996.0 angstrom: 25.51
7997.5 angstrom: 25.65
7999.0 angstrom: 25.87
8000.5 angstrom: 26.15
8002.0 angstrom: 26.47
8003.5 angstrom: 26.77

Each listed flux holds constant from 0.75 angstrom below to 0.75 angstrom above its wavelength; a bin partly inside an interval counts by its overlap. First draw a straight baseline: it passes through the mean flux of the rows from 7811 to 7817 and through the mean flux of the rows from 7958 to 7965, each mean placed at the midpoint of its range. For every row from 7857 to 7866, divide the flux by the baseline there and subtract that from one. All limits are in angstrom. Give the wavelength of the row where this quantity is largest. 7858.0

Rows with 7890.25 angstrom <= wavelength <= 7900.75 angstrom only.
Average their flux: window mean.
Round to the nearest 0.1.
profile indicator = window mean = 25.8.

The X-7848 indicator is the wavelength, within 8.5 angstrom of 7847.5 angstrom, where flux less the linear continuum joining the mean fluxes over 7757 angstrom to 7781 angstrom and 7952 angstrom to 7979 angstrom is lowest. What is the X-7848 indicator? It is 7855.0 angstrom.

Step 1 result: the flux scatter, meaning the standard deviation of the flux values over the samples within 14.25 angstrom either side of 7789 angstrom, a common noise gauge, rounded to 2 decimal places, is 0.12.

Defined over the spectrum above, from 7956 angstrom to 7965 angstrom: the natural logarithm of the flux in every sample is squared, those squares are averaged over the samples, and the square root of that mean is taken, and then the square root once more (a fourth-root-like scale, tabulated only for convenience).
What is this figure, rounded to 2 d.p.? 1.80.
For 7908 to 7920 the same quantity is 1.79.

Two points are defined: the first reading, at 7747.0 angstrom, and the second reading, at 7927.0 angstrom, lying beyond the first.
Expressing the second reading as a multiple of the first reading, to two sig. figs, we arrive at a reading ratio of 0.99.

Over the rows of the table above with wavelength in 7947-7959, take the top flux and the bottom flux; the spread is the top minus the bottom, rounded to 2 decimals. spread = 0.33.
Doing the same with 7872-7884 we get 0.46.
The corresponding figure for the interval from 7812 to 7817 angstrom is 0.21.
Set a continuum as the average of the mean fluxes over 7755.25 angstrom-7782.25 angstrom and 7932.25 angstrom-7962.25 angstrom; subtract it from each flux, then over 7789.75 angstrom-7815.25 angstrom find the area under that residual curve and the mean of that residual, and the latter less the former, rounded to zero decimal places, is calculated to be -21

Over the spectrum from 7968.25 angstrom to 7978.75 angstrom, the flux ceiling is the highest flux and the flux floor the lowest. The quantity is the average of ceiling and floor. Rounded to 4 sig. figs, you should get 25.89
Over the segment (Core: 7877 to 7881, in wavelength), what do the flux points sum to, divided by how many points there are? 26.8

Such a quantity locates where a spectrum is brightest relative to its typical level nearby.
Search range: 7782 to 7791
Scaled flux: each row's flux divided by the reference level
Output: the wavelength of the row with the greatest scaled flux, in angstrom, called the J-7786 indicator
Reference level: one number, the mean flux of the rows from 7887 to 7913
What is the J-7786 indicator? 7783.0 angstrom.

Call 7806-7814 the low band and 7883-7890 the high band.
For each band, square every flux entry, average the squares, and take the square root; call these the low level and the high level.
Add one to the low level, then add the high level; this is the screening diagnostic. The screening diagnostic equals 53.6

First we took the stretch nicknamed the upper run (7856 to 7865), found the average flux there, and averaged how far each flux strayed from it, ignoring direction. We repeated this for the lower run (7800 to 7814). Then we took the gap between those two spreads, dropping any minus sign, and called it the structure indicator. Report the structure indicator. 0.054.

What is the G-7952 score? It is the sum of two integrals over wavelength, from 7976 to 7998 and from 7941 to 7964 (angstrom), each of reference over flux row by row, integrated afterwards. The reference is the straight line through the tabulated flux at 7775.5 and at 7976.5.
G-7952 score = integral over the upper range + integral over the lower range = 45.8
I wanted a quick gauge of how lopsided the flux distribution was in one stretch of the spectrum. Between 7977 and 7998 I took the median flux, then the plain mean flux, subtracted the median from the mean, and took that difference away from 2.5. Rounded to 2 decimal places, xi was 2.47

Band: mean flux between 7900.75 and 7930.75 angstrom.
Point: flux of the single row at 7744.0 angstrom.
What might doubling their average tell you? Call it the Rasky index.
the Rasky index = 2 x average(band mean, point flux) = 50.9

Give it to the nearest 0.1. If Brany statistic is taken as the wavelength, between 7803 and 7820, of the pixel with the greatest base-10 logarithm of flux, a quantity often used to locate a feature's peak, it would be 7810.0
